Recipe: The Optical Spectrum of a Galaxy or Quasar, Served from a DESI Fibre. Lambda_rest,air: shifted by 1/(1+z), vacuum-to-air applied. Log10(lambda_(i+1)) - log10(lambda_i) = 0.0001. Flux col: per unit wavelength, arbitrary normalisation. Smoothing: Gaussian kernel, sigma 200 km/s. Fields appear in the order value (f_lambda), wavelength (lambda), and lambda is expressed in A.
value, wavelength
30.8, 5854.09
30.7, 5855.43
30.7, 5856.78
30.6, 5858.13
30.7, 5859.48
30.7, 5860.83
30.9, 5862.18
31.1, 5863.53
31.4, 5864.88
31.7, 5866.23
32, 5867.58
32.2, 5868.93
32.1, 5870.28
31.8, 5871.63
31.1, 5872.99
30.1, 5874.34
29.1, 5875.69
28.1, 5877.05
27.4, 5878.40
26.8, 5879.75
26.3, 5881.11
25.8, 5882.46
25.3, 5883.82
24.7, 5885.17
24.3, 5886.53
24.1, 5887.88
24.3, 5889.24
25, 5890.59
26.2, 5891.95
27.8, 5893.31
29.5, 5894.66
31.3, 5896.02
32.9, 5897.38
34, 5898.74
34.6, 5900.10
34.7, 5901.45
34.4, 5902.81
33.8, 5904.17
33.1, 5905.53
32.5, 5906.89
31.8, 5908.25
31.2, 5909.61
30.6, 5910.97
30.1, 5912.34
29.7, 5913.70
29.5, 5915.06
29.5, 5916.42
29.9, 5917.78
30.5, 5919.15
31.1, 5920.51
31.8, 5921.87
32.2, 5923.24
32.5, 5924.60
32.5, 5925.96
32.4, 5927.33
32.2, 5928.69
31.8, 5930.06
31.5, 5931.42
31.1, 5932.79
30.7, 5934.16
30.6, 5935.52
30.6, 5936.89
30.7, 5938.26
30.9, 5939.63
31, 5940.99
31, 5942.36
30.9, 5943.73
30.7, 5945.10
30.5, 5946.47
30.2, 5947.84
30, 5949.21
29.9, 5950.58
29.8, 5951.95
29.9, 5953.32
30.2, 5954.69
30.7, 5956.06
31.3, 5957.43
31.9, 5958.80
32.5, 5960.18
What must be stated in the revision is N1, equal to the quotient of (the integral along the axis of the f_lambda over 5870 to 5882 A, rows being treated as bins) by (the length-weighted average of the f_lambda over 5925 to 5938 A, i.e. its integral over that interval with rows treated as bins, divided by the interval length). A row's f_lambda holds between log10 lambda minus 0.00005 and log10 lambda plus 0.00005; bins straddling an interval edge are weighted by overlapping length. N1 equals 11.1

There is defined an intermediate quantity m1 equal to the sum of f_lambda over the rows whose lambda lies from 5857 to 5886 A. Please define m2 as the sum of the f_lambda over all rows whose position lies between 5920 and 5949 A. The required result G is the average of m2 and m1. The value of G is 638.4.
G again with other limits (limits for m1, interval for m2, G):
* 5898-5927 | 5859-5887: 641.8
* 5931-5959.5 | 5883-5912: 635.1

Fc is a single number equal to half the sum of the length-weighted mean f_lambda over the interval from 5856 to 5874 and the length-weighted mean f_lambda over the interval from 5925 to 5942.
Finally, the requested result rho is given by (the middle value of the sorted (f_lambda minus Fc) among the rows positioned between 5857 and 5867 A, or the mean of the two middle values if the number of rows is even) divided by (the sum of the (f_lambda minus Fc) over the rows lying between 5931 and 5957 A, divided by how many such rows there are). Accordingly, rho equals 0.6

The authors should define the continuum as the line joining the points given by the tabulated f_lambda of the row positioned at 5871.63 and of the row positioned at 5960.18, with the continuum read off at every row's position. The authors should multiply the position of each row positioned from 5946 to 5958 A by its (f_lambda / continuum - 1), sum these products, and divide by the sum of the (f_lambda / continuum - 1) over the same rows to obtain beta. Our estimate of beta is 5951.6 A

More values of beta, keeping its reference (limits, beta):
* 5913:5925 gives 5916.6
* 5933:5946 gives 5939.5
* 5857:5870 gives 5859.7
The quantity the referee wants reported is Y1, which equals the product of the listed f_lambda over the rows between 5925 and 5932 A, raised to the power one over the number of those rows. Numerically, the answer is 32.1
